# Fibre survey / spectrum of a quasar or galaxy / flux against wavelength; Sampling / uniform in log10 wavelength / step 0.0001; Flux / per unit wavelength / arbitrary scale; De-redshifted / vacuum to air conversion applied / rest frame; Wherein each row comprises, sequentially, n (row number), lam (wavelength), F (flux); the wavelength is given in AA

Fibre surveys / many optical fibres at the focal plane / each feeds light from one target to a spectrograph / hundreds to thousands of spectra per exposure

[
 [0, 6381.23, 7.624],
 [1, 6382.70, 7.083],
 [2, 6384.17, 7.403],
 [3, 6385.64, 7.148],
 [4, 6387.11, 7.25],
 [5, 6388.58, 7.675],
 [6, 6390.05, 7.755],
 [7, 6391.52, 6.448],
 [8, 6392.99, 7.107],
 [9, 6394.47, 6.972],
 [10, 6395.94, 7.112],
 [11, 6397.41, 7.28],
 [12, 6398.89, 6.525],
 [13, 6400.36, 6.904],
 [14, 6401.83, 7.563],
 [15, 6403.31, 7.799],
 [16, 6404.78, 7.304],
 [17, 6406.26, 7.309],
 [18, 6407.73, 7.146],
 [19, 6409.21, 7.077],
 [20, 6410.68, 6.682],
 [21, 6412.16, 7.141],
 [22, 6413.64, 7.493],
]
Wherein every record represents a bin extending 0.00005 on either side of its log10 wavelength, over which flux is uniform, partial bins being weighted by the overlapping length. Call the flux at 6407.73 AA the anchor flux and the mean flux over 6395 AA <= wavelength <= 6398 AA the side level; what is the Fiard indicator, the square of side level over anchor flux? 1.01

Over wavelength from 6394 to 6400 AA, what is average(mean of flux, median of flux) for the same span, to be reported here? 7.01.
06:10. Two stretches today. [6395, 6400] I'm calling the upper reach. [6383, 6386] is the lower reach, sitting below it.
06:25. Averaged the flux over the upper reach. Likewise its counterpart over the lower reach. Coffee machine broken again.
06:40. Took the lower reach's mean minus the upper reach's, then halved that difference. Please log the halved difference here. 0.15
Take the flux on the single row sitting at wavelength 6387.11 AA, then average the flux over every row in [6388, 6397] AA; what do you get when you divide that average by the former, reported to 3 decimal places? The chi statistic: 0.990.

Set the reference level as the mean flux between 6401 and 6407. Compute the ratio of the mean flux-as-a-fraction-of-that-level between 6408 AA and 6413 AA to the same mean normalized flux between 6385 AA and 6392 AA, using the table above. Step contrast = 0.96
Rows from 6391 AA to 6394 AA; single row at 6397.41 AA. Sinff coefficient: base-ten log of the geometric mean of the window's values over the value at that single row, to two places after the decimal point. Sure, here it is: -0.03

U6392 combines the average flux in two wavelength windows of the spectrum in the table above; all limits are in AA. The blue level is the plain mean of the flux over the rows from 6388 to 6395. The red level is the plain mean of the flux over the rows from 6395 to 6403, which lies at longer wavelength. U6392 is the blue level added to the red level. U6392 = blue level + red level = 14.3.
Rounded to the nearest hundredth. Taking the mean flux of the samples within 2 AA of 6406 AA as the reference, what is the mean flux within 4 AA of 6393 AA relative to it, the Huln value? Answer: 0.98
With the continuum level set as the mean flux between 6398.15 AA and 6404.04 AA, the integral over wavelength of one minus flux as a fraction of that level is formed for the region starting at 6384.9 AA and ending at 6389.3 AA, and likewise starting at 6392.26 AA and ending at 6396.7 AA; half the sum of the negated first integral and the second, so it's 0.090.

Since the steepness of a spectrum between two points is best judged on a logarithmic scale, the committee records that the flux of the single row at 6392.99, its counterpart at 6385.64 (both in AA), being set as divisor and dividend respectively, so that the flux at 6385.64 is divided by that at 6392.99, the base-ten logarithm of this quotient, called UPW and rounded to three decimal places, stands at 0.002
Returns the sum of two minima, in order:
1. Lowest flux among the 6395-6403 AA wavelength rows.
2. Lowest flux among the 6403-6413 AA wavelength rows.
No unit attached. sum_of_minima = 13.2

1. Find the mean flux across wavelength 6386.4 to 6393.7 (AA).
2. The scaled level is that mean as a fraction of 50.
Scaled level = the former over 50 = 0.145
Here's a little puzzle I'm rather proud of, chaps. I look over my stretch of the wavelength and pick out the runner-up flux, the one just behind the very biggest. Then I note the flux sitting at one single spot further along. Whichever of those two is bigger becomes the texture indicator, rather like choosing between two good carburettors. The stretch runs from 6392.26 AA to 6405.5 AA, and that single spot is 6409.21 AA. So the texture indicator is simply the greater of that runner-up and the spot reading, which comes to 7.6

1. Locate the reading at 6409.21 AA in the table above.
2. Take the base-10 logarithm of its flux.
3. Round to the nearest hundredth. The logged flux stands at 0.85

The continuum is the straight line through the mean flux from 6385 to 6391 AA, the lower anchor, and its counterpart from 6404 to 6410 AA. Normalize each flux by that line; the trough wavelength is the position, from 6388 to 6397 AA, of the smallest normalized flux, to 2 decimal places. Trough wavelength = 6391.52 AA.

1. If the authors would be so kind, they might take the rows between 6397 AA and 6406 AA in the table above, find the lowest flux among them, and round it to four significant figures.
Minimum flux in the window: 6.525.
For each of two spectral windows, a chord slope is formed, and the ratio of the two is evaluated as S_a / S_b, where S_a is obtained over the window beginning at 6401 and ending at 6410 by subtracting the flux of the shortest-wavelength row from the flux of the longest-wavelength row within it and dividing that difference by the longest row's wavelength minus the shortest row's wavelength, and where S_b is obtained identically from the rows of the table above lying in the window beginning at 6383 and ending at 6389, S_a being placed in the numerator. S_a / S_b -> -1.1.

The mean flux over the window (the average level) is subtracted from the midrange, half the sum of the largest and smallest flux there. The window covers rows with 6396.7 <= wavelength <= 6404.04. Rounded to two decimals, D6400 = -0.05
